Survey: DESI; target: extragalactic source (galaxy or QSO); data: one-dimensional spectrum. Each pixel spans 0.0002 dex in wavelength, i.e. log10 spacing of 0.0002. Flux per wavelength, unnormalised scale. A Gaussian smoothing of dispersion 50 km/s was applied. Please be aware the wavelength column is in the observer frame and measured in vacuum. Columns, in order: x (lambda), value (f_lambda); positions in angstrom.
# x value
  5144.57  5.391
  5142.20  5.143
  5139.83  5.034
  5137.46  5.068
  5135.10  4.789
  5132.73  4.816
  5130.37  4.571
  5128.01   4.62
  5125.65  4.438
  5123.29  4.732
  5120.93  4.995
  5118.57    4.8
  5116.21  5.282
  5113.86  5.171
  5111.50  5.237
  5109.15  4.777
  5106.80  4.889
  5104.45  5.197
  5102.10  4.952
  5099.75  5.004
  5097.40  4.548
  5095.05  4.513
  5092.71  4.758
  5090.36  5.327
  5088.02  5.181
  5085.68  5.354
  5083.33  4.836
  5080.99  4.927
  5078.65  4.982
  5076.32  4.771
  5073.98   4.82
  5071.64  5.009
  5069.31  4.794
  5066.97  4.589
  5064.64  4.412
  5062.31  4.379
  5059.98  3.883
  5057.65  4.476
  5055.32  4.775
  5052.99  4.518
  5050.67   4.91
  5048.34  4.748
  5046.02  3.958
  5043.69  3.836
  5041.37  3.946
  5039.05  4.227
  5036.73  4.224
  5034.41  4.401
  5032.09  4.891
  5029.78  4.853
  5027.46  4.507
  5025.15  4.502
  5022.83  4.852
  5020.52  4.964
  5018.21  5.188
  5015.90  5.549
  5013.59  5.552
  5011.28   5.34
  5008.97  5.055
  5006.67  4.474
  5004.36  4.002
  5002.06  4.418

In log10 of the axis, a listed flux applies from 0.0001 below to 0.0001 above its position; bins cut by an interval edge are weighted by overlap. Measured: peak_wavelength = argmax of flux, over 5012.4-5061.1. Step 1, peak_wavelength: 5013.59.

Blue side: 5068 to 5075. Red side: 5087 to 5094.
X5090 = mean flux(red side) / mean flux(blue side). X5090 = 1.04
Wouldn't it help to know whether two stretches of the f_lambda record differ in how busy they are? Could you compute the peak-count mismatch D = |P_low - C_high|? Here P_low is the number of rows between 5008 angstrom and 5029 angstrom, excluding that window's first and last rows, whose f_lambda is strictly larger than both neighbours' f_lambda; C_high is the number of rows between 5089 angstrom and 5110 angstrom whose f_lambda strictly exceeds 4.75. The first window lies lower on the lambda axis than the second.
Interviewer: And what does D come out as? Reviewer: 6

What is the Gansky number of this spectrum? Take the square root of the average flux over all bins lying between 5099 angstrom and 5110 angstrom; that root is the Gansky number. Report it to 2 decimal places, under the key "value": 2.23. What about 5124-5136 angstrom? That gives 2.16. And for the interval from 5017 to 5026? 2.21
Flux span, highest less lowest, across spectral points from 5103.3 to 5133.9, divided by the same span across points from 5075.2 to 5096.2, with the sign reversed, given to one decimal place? -1.0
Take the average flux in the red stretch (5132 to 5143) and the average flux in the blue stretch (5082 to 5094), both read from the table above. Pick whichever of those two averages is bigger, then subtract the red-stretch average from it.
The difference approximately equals 0.12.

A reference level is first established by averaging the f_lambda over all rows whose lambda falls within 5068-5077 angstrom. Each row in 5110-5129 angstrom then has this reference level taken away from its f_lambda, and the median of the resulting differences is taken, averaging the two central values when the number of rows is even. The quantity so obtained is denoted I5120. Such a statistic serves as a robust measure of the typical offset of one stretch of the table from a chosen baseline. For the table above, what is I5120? 0.05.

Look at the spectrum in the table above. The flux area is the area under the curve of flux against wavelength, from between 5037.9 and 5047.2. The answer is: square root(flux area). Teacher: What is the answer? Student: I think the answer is 6.09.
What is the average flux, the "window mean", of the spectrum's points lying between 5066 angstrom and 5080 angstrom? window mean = 4.83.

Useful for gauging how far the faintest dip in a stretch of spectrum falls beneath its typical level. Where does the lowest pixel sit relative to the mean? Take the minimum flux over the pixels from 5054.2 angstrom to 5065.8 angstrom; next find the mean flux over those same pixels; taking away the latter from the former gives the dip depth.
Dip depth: -0.50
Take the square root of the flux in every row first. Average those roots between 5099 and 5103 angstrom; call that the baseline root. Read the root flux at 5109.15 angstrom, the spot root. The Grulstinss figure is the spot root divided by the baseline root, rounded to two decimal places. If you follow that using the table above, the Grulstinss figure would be 0.98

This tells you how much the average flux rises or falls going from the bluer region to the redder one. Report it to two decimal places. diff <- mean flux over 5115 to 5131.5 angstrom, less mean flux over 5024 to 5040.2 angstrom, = 0.26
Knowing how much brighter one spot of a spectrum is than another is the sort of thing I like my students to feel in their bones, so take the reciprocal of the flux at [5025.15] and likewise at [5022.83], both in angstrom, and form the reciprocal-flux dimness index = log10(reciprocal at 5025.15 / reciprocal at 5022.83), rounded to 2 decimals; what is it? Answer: 0.03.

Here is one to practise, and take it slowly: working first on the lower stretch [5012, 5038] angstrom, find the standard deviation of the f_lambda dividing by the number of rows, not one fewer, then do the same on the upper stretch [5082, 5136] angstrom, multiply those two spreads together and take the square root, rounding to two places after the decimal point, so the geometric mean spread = 0.34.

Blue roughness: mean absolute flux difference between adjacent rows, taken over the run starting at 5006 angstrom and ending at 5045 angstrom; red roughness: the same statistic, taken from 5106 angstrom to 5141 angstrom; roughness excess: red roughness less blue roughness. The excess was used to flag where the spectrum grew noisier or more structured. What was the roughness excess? -0.024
